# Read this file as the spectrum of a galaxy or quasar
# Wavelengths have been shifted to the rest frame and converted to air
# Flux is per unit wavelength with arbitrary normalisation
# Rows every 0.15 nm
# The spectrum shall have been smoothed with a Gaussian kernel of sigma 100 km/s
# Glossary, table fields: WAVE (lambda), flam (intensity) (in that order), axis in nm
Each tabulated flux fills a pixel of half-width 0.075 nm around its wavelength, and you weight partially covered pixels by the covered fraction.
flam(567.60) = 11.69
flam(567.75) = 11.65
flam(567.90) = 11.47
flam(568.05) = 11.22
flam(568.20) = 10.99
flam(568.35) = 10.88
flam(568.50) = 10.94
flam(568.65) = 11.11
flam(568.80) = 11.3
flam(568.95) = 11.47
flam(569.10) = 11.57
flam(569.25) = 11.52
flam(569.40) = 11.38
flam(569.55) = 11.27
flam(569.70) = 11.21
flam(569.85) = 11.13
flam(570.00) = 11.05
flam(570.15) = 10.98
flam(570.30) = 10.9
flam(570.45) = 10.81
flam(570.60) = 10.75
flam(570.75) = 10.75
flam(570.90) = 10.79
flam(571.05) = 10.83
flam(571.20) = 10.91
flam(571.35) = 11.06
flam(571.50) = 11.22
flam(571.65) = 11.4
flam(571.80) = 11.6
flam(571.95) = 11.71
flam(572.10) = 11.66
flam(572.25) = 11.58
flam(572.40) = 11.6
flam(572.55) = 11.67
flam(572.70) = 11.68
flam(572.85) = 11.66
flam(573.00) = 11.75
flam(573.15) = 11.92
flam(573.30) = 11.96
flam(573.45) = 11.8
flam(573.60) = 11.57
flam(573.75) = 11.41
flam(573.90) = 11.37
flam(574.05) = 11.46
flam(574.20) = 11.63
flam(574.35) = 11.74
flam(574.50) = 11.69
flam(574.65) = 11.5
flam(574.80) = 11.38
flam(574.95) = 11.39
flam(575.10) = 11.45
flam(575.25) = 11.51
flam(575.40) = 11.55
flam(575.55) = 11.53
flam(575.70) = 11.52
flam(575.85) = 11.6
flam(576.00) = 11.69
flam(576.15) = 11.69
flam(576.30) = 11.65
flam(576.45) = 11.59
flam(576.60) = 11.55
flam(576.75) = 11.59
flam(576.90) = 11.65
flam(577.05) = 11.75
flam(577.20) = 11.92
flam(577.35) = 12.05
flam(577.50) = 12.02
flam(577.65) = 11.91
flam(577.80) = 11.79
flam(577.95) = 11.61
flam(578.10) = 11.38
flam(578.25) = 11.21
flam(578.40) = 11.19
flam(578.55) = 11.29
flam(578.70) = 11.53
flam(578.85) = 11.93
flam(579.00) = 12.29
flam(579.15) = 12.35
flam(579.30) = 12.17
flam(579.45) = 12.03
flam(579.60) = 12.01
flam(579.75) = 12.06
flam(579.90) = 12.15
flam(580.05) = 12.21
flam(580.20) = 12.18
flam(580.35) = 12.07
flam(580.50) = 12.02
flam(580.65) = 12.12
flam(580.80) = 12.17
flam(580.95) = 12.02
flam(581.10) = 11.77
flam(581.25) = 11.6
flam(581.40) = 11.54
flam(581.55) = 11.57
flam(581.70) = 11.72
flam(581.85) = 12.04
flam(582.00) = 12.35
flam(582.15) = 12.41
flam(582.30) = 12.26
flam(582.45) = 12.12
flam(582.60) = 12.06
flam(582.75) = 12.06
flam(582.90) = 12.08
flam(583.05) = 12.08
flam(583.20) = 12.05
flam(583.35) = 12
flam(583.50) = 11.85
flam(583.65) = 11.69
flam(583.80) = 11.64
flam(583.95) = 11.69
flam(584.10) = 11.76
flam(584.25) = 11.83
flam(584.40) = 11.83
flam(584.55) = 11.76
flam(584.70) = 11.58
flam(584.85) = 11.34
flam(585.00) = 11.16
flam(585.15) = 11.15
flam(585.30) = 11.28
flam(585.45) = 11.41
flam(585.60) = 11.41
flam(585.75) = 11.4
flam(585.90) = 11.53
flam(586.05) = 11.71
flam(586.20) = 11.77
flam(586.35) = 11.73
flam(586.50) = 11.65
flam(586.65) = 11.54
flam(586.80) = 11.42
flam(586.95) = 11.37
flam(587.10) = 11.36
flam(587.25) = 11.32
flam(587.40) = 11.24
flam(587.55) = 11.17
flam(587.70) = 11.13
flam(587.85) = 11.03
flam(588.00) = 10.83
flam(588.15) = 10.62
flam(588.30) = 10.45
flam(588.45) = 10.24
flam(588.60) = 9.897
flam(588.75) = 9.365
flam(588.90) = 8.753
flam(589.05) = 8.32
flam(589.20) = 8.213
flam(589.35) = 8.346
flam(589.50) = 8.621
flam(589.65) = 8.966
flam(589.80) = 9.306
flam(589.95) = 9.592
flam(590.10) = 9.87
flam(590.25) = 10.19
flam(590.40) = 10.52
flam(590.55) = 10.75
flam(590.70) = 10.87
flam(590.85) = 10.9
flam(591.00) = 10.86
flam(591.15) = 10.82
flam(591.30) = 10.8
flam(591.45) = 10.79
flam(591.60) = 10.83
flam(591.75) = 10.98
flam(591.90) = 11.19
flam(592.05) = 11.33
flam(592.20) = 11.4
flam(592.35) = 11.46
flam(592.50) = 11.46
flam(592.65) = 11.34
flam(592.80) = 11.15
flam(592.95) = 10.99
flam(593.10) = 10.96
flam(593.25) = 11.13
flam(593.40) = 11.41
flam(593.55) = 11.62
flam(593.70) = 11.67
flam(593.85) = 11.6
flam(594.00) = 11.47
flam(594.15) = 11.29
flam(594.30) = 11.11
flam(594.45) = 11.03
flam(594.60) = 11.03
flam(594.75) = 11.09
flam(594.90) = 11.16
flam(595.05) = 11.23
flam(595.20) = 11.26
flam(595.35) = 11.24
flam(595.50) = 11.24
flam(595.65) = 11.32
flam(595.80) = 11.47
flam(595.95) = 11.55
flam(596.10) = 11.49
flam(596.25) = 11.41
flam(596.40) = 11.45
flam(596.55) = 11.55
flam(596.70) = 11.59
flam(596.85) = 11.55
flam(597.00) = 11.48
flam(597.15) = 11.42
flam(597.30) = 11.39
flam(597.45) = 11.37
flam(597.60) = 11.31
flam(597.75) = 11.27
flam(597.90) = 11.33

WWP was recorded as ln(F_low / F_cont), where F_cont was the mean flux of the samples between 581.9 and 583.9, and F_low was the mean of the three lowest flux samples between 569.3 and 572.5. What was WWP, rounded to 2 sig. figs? -0.11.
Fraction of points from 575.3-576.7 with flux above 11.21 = 1.00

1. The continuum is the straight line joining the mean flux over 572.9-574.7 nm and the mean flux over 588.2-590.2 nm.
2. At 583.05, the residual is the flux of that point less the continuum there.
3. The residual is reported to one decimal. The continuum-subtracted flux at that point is 1.9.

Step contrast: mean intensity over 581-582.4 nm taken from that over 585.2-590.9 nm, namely -1.4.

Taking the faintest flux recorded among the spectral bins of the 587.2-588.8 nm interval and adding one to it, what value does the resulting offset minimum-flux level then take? 10.4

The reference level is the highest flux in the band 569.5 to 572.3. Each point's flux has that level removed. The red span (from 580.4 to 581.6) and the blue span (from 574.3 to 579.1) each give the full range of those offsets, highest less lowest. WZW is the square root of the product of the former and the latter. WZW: 0.83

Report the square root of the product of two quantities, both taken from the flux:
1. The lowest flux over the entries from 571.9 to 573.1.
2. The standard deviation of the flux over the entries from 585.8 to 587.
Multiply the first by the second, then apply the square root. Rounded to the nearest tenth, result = 1.3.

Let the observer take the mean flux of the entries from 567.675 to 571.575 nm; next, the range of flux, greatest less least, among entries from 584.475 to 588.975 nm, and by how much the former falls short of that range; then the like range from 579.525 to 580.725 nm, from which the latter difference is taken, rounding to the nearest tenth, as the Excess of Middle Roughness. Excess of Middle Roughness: 8.3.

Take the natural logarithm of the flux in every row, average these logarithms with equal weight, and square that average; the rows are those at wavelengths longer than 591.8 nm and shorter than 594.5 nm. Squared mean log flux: 5.88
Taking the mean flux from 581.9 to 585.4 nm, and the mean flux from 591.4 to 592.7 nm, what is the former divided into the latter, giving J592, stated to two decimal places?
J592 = 0.95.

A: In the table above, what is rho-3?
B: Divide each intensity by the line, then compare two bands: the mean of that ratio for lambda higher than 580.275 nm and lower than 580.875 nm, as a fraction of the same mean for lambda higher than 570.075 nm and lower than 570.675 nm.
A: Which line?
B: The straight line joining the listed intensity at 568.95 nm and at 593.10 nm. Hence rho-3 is 1.14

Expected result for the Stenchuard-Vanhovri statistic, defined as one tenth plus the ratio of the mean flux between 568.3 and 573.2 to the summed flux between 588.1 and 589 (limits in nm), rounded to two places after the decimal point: 0.29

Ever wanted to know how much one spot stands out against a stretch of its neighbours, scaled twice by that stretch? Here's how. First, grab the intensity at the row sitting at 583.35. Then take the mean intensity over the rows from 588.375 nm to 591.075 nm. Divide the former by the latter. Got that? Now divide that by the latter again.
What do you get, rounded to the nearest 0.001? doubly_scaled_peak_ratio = 0.129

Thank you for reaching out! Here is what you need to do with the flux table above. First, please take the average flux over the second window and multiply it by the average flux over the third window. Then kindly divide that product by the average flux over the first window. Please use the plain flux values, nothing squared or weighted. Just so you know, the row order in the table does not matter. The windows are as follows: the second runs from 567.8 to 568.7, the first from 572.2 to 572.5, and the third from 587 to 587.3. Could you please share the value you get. 10.9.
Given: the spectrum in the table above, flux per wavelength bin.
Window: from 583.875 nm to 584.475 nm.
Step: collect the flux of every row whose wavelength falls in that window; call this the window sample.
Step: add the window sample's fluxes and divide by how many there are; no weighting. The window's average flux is 11.8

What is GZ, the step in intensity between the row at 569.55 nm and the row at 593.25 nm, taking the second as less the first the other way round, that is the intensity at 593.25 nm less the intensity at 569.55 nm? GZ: -0.1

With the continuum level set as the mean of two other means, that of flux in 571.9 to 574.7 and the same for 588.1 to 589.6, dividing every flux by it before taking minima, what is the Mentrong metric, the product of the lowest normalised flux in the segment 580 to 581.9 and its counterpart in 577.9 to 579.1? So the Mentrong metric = 1.18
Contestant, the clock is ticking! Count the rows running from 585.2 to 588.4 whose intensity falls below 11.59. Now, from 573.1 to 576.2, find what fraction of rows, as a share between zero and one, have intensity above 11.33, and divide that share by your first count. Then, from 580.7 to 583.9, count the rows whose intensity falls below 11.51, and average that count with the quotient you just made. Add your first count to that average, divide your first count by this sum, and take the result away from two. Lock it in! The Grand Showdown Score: 1.00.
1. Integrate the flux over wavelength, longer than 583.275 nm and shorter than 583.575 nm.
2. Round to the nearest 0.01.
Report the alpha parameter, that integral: 3.58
